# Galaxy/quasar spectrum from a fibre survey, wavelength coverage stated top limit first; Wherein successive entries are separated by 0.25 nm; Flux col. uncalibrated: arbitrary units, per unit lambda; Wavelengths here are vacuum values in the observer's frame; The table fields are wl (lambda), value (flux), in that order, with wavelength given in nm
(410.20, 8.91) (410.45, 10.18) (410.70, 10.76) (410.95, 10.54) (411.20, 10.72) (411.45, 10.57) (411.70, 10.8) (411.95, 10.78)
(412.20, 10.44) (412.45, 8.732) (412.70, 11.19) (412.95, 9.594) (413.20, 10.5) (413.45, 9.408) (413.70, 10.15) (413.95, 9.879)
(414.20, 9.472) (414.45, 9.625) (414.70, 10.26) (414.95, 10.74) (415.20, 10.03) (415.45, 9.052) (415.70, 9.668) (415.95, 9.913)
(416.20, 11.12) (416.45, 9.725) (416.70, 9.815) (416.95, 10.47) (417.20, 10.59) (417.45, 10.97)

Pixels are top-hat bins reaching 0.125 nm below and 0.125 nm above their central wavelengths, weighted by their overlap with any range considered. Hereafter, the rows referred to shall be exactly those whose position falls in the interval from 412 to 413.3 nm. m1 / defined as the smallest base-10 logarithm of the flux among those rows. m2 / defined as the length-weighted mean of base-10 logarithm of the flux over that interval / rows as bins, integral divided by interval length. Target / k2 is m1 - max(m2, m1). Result -0.063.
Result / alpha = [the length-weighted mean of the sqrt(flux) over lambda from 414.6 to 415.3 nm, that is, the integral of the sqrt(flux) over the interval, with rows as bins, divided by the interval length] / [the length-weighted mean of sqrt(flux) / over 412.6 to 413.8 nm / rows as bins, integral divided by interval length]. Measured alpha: 1.011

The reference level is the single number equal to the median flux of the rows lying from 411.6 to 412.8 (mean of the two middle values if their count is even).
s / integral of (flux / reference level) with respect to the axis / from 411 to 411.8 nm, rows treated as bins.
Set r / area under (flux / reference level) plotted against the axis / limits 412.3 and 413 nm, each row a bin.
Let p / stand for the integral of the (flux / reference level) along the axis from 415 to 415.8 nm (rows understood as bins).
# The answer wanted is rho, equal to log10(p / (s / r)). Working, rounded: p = 0.719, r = 0.64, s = 0.792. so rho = -0.23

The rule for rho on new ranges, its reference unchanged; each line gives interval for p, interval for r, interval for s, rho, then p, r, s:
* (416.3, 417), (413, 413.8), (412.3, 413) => -0.13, 0.649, 0.74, 0.642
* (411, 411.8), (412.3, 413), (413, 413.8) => -0.16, 0.792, 0.64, 0.740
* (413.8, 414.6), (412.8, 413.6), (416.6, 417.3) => -0.10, 0.719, 0.73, 0.669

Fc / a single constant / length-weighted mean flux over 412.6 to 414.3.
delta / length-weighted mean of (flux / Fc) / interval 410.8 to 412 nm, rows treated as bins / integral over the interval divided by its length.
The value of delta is 1.07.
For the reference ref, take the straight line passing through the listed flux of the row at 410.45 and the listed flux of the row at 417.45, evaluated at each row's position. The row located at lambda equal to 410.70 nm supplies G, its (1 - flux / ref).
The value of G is -0.05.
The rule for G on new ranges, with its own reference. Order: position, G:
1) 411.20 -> -0.04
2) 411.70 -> -0.05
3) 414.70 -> 0.04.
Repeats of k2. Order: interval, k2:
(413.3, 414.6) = -0.015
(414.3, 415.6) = -0.039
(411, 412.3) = -0.009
